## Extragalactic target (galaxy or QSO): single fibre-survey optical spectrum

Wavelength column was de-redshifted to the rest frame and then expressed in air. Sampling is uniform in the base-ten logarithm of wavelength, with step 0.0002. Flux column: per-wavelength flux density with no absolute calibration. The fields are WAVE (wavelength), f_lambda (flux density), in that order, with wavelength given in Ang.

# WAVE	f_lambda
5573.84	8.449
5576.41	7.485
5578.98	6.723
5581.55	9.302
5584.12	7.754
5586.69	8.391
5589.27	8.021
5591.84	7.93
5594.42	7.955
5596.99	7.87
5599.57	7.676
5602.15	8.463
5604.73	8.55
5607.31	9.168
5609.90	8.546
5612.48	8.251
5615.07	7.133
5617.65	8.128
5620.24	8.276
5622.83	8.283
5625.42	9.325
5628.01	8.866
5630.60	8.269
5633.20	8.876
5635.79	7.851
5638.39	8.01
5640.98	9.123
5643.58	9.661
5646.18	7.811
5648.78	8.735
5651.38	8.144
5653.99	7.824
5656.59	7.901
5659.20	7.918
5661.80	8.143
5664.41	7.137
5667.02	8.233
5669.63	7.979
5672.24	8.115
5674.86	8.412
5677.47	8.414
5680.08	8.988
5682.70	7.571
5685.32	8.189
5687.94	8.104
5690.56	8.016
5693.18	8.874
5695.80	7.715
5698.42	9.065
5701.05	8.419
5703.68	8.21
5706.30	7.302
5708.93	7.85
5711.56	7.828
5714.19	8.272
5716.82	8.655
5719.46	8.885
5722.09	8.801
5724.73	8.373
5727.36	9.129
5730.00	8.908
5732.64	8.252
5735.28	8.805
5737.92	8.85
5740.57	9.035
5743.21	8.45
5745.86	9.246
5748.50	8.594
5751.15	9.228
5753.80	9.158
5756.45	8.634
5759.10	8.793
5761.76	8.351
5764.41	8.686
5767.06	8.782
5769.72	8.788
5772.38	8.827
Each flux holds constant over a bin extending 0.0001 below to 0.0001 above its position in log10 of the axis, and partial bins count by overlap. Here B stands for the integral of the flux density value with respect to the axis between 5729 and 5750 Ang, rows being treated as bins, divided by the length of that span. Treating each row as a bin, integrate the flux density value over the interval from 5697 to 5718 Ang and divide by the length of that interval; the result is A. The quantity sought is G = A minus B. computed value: -0.6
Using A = 8.20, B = 8.8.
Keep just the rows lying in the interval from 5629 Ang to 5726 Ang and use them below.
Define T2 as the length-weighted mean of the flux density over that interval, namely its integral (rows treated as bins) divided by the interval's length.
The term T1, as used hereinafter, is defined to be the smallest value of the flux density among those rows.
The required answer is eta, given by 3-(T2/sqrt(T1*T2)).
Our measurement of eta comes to 1.92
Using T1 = 7.137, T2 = 8.26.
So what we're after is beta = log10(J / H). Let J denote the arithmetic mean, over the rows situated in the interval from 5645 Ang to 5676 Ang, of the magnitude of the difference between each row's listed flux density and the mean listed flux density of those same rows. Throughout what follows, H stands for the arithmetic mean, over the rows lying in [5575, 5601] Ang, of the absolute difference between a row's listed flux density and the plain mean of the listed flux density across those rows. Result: -0.18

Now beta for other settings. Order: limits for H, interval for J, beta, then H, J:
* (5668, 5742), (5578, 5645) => 0.10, 0.409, 0.52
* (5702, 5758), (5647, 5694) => -0.11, 0.401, 0.31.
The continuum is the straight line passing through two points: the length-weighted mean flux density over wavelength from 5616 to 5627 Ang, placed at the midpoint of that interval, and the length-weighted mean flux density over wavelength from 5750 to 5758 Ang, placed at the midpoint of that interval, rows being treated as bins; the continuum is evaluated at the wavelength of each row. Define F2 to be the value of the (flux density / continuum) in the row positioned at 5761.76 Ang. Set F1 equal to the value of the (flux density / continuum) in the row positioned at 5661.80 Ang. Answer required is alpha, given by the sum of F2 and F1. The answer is 1.869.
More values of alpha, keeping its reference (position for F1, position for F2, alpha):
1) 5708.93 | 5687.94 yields 1.818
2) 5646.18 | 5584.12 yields 1.843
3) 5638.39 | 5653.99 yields 1.848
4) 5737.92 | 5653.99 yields 1.901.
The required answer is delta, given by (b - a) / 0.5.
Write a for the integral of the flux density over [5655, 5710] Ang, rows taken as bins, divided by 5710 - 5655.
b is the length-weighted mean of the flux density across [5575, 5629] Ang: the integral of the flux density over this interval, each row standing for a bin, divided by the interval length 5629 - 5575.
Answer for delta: 0.1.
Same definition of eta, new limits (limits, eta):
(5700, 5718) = 1.95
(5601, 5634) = 1.91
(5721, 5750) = 1.97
